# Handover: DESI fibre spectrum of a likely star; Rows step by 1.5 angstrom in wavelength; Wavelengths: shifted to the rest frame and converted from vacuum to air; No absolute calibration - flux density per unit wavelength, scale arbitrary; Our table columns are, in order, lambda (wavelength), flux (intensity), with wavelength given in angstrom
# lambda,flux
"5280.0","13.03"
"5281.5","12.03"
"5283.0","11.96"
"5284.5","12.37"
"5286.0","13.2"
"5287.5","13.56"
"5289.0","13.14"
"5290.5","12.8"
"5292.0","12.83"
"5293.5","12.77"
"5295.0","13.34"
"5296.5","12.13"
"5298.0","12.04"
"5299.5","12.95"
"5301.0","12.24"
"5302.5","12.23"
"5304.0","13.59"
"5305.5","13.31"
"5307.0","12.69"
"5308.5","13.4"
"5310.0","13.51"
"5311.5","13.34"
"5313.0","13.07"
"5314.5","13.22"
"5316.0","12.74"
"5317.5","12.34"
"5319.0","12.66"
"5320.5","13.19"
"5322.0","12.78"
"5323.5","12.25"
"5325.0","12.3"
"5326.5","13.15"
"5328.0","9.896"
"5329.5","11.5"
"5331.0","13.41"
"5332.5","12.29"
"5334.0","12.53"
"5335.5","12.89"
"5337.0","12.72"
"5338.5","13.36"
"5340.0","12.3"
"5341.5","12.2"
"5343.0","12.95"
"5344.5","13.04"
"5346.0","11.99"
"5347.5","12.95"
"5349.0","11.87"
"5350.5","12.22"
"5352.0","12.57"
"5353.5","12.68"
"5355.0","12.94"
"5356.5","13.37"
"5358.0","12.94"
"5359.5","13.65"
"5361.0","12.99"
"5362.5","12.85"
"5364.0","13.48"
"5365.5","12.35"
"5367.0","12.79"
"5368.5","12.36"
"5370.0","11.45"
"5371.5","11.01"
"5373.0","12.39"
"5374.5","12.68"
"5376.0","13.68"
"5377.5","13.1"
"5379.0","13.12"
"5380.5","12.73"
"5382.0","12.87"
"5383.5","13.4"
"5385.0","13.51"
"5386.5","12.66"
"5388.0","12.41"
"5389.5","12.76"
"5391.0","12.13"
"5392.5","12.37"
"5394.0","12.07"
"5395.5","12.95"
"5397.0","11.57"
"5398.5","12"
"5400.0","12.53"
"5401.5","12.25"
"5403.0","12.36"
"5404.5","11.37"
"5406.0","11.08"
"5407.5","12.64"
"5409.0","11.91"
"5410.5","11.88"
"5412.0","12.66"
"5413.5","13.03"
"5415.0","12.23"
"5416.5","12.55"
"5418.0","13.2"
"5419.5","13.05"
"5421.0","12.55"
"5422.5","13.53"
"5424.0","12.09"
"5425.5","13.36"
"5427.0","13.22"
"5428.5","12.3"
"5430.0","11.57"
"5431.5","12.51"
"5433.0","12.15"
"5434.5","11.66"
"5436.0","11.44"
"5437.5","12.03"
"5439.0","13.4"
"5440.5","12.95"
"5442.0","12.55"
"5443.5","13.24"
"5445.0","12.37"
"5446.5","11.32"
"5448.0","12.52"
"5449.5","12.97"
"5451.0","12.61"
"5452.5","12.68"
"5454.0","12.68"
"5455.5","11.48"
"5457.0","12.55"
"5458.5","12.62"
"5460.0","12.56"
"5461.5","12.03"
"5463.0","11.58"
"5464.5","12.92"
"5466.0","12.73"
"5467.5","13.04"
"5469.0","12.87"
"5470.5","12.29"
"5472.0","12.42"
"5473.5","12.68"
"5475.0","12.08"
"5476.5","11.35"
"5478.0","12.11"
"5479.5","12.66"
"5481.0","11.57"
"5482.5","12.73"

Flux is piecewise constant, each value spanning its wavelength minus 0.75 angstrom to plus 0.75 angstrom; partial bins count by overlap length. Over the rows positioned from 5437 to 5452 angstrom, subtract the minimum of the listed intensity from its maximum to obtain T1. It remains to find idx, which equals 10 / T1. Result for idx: 4.8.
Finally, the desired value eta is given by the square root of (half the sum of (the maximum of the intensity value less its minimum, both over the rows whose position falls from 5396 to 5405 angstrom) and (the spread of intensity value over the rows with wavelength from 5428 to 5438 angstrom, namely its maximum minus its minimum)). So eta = 1.06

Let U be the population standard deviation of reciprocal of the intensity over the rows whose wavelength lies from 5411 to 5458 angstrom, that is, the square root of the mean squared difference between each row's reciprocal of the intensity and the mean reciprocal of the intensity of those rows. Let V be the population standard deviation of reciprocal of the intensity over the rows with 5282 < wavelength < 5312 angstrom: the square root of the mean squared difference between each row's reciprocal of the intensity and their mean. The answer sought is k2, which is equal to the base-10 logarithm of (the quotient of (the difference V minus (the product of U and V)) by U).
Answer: -0.08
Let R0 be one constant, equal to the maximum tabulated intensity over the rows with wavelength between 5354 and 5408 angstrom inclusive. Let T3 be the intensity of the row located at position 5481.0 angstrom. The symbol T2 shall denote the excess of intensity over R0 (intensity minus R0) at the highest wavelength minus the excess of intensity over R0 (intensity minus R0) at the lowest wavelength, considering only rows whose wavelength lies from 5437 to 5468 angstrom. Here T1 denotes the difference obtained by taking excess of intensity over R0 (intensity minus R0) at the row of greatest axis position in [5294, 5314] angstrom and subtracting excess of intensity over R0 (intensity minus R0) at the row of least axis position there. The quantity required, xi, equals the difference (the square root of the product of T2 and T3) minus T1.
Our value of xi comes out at 3.69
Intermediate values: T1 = -0.3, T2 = 1.0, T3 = 11.57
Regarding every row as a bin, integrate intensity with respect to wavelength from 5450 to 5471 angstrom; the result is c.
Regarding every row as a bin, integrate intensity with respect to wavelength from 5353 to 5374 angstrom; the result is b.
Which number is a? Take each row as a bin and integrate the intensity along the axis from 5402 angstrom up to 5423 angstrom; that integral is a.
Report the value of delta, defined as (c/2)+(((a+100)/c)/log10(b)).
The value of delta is 132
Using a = 261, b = 266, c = 262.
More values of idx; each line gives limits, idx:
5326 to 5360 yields 2.7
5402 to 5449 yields 4.1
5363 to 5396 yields 3.7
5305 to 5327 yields 7.9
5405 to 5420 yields 4.7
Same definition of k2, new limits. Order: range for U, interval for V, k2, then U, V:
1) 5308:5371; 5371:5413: -0.04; 0.0048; 0.0044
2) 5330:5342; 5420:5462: 0.16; 0.0027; 0.0039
